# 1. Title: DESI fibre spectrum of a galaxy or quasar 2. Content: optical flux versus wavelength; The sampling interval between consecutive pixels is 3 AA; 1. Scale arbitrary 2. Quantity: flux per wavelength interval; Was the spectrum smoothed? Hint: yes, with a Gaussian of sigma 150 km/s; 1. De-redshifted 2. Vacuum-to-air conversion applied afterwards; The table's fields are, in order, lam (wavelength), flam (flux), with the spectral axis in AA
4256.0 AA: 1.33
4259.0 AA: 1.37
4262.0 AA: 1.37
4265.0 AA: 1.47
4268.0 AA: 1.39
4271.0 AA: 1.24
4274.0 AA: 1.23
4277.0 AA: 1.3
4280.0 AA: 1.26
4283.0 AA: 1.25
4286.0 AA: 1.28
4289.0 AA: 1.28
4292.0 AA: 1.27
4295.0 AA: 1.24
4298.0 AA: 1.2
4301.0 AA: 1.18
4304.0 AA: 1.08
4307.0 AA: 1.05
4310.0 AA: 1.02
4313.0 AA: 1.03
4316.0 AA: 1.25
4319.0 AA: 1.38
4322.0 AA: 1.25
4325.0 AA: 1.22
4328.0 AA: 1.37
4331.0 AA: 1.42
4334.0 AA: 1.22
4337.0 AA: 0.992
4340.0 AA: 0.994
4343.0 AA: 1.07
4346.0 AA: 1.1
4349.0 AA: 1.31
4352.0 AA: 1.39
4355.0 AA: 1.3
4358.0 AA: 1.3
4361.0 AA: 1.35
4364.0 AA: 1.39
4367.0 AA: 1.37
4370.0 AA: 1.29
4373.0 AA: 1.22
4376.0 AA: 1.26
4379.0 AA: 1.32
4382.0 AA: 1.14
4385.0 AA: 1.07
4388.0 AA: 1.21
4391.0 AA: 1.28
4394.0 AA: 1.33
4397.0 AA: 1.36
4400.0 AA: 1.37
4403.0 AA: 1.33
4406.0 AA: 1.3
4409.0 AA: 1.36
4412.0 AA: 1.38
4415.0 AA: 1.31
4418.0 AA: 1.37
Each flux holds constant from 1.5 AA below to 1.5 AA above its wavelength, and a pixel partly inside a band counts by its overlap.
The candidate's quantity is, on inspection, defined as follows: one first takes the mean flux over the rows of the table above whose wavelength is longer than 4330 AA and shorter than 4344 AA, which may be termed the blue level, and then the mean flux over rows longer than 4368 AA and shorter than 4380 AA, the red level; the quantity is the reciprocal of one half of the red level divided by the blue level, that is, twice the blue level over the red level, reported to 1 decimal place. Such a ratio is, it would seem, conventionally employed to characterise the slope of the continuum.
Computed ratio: 1.8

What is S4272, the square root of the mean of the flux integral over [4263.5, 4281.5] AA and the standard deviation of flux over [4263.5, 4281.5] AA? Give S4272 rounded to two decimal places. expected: 3.45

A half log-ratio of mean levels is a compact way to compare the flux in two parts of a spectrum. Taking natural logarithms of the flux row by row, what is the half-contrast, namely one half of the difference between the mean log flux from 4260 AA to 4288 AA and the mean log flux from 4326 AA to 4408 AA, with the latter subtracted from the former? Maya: 0.02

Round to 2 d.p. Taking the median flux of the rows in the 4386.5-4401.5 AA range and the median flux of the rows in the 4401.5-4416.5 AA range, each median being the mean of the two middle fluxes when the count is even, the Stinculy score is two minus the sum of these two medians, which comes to -0.66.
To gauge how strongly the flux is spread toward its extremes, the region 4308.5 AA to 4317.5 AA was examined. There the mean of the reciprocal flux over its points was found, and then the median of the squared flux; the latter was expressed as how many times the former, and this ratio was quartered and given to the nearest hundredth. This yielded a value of 0.29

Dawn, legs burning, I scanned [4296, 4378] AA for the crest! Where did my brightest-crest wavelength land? 4331.0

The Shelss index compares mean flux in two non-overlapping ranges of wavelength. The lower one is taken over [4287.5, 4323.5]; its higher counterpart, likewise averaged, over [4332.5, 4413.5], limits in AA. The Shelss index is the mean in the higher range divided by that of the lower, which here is 1.06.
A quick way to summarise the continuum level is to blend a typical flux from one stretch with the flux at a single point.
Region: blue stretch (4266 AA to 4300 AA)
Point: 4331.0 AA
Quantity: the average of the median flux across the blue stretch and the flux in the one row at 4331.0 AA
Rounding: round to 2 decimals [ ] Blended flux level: 1.34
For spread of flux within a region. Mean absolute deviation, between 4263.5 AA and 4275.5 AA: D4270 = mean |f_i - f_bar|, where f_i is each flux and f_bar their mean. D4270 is 0.10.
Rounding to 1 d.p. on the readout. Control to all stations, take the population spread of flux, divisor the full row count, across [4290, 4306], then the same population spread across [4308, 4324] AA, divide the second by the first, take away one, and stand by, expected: 1.2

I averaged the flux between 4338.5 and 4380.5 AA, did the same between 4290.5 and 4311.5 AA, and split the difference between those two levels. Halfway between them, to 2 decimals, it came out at 1.21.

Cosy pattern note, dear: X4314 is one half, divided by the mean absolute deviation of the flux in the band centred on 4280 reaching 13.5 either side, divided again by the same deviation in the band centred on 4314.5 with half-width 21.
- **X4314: 165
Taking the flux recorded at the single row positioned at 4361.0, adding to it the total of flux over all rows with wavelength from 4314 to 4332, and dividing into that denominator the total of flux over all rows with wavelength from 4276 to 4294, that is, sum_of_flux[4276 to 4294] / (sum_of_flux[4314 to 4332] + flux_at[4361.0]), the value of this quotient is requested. 0.83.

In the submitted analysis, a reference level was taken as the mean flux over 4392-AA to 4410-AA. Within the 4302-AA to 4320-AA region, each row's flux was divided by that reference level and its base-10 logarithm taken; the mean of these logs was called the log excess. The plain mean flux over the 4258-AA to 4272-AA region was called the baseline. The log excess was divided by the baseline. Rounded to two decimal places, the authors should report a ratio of -0.06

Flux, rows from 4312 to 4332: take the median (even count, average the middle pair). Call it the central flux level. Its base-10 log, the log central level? 0.097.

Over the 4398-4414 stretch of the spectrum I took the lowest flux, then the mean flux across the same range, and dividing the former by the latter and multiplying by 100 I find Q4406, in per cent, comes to 96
